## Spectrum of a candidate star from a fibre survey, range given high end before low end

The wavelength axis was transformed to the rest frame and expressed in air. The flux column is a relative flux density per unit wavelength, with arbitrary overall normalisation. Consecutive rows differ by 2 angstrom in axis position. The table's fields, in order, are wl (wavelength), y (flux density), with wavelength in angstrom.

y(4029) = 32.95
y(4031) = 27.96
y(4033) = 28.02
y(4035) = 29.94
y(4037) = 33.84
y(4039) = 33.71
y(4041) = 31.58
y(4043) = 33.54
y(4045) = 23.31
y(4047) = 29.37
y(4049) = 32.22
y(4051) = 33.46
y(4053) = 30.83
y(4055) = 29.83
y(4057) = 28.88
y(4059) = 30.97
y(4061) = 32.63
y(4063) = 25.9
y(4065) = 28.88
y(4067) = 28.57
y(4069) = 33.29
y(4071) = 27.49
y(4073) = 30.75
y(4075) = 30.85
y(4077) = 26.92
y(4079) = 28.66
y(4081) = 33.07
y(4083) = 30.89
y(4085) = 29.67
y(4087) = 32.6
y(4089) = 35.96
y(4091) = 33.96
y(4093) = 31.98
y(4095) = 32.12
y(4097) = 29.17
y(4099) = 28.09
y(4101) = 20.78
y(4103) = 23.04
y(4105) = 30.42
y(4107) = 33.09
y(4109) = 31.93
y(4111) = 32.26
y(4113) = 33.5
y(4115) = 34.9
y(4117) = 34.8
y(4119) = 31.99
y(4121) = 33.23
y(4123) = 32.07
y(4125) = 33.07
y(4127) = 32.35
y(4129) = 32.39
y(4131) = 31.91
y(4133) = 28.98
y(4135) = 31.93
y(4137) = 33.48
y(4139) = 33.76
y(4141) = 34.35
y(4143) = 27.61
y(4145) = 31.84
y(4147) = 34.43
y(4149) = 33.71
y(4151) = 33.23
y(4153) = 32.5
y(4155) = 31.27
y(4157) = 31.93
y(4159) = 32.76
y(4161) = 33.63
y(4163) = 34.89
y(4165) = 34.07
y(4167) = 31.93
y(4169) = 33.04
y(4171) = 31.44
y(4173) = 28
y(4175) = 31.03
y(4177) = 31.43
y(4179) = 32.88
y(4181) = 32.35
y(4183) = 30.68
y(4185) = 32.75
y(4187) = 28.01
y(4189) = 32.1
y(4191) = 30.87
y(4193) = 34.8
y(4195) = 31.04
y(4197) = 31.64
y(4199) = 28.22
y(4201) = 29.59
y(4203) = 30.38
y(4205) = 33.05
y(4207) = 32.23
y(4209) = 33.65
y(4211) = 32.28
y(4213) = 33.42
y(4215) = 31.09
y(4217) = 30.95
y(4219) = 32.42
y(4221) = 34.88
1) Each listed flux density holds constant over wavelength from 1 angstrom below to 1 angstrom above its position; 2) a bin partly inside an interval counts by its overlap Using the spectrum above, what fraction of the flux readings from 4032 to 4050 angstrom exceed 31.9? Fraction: 0.44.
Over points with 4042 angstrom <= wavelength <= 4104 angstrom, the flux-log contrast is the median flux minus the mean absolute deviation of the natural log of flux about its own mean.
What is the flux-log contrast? 30.7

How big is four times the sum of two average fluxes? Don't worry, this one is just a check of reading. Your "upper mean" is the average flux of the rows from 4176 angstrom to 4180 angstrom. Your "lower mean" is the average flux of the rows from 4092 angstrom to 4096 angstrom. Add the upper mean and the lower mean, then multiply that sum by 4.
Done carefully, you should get 257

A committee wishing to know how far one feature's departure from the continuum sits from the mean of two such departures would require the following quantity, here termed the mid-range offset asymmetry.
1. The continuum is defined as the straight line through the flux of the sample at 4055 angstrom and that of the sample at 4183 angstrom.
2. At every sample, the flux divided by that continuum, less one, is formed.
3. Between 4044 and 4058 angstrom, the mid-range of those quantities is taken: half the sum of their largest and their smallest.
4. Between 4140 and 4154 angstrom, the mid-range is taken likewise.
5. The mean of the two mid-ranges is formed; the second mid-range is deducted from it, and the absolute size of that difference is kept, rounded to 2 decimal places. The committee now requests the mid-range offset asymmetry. 0.03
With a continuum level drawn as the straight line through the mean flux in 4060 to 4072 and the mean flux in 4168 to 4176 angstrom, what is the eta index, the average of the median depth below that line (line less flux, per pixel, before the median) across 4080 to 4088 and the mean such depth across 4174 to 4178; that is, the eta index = -1.2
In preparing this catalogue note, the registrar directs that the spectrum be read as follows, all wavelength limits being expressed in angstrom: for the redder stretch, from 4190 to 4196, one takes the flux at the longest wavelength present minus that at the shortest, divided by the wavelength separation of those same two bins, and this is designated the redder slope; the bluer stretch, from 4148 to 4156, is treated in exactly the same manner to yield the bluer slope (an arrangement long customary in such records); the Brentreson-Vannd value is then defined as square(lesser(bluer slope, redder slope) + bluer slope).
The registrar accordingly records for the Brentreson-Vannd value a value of 0.66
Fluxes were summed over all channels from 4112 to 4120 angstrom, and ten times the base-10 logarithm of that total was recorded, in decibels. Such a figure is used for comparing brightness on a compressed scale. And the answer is 21.3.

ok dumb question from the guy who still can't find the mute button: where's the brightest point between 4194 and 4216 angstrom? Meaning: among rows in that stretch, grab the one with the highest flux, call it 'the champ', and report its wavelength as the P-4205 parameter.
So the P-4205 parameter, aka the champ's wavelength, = 4209 angstrom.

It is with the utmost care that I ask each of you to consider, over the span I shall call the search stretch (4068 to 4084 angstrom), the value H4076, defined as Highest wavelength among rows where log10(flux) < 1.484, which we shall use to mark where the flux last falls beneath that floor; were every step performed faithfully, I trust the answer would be 4079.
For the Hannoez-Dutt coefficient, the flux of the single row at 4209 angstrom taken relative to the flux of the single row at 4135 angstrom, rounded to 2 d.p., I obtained 1.05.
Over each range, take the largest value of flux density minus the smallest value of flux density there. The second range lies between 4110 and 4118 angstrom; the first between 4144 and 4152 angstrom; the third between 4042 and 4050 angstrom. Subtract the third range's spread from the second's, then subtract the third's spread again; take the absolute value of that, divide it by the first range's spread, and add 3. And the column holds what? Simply 9.9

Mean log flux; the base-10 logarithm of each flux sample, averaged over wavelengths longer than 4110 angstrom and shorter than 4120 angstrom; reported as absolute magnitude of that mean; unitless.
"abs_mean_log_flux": 1.52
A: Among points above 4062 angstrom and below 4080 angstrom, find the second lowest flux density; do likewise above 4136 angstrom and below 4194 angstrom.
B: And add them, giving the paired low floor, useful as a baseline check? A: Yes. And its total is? 55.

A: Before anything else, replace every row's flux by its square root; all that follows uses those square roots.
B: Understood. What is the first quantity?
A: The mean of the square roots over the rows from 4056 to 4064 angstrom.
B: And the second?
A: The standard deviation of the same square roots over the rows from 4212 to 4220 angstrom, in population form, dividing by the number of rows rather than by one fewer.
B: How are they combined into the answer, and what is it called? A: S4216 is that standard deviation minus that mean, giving -5.35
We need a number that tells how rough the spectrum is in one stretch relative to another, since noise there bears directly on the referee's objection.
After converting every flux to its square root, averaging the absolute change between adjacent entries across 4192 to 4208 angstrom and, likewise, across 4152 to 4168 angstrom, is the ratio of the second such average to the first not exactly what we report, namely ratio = 0.57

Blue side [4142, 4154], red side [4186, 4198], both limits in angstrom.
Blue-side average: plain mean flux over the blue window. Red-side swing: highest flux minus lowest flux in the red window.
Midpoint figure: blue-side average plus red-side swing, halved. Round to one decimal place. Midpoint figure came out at 19.5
